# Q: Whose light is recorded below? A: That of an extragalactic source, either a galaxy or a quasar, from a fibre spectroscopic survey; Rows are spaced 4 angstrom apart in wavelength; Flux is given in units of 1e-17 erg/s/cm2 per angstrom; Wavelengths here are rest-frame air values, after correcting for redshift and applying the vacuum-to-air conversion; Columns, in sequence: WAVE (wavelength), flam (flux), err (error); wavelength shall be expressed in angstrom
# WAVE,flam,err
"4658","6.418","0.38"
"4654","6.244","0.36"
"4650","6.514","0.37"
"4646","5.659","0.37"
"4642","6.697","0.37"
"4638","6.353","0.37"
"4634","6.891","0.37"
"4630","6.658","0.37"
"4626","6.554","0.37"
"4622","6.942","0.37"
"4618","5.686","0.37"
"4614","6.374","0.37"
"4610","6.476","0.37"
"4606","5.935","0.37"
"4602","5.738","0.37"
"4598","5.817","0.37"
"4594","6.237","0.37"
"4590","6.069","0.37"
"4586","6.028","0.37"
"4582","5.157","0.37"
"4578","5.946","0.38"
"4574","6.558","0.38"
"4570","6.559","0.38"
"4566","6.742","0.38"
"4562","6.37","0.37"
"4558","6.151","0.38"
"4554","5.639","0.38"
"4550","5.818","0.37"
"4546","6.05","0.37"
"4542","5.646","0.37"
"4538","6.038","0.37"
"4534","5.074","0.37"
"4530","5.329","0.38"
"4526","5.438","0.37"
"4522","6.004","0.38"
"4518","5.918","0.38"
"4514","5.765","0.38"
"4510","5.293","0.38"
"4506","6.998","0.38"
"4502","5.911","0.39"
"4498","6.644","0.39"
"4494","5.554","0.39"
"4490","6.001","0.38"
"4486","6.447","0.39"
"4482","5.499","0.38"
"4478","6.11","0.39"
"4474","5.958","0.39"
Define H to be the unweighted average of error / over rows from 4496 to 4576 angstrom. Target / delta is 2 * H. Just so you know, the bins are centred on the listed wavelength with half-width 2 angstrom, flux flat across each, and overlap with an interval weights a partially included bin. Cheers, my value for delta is 0.755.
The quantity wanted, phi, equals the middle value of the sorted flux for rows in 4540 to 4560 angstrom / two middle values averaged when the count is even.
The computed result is 5.8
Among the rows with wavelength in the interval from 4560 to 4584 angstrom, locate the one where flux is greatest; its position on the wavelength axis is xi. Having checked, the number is 4566 angstrom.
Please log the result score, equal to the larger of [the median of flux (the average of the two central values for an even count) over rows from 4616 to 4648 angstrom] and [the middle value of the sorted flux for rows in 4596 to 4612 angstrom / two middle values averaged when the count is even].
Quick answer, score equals 6.6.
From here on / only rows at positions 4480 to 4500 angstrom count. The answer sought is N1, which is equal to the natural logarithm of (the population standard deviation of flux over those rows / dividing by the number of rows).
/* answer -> -0.8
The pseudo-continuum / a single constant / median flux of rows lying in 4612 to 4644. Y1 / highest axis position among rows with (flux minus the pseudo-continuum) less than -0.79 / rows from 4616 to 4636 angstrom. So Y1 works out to 4618 angstrom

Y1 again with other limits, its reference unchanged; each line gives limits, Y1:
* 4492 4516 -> 4514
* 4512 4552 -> 4542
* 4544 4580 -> 4554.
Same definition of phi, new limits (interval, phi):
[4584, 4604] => 6.0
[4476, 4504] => 6.0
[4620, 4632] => 6.7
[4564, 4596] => 6.2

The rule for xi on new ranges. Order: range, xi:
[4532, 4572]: 4566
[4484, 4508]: 4506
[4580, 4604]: 4594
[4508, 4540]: 4538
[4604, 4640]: 4622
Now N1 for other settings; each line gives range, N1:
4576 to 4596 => -1.0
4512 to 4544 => -1.1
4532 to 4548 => -0.9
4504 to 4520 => -0.5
